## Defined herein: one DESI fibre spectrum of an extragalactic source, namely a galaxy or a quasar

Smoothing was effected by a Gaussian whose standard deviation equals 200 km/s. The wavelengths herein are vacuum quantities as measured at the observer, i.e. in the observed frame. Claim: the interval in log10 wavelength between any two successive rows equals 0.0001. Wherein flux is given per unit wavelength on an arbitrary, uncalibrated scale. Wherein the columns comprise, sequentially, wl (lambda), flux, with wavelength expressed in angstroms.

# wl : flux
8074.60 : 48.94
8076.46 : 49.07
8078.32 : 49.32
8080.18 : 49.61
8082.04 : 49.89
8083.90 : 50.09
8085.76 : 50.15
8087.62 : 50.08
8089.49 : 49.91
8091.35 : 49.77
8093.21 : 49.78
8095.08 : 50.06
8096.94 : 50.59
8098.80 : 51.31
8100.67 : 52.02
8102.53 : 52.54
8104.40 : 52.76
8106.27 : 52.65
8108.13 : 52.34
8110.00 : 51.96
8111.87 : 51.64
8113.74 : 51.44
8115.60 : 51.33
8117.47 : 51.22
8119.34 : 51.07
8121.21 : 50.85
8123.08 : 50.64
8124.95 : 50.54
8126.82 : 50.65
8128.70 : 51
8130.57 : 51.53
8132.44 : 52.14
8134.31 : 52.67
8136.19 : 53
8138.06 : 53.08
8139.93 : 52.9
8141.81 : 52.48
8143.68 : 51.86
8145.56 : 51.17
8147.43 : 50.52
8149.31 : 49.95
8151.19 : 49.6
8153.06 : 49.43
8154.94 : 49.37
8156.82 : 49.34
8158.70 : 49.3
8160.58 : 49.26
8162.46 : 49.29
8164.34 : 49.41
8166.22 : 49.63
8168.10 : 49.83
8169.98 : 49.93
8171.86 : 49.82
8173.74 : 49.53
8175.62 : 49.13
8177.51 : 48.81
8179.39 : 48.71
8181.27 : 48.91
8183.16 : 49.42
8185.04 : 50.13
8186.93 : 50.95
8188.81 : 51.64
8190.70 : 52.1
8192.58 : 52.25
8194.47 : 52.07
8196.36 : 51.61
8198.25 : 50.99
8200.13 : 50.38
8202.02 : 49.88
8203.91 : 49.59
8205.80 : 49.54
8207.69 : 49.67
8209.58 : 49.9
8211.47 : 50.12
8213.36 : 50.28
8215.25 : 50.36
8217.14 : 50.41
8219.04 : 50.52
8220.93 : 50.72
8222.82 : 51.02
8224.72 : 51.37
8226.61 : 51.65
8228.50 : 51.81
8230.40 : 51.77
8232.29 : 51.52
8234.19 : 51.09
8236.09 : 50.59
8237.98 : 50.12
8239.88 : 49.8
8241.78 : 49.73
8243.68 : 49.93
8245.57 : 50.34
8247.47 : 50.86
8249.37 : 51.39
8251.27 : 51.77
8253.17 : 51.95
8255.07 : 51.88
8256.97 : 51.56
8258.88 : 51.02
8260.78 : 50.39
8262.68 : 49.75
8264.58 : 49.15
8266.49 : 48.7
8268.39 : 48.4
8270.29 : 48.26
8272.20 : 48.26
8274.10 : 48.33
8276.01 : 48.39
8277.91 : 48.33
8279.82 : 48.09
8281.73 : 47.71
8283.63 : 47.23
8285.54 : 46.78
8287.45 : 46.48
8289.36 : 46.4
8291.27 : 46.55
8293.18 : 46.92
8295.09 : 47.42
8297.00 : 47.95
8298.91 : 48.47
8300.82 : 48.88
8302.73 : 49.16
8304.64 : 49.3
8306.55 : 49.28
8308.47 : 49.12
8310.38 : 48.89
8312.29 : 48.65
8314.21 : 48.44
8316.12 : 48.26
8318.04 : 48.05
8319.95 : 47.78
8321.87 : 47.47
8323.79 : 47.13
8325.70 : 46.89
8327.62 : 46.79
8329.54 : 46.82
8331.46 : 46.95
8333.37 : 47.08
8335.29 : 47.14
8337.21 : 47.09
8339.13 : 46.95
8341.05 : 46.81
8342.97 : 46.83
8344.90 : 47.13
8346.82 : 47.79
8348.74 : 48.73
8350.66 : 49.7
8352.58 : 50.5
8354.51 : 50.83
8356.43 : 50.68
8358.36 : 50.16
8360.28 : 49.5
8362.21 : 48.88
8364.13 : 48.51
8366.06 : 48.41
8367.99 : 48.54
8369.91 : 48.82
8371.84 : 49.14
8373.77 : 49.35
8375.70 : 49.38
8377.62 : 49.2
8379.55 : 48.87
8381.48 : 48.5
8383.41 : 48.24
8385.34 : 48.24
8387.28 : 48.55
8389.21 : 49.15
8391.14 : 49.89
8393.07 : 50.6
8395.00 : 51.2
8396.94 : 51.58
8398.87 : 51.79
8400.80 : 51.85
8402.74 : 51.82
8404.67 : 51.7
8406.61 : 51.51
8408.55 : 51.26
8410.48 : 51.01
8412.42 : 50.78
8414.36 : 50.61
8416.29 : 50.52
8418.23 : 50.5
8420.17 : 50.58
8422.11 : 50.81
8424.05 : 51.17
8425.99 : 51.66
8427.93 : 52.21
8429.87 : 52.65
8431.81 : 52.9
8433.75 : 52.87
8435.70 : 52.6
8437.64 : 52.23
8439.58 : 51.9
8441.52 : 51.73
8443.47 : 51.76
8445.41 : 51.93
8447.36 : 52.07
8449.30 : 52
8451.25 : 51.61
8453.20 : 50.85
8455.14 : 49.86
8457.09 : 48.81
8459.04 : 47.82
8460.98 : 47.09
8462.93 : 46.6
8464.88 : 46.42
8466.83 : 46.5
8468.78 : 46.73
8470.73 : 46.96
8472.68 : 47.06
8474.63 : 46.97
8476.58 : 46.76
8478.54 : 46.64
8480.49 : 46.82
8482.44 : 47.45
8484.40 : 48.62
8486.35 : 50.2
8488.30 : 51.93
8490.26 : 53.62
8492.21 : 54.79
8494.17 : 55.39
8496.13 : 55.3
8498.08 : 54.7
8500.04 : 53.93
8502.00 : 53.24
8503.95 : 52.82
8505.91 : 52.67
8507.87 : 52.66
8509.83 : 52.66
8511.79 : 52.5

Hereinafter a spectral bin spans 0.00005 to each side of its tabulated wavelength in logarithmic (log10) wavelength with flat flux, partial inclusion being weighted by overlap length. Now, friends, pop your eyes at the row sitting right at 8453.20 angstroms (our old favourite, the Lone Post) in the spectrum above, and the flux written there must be 50.85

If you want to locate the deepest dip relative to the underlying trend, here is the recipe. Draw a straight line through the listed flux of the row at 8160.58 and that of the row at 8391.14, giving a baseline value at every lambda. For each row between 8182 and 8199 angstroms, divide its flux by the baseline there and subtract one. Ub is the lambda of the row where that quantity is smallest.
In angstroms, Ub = 8183.16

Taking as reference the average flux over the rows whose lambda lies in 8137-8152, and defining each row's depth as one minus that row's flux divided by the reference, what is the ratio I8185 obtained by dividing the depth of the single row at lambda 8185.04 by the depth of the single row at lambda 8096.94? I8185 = 1.5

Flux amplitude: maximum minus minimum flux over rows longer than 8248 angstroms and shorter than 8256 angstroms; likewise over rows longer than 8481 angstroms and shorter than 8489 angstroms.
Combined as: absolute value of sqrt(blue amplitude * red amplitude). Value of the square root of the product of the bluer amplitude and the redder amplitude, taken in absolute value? 1.6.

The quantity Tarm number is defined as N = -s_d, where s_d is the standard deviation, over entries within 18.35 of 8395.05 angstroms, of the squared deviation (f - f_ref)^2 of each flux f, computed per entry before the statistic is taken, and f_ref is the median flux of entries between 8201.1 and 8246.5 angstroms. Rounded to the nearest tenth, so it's -1.3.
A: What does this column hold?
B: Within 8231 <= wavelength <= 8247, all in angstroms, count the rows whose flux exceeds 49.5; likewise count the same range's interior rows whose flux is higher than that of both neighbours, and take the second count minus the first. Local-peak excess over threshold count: -8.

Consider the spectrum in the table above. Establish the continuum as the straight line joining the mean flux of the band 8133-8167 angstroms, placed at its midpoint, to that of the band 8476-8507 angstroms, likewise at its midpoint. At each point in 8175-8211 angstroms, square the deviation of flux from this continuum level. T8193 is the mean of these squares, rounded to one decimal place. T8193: 1.6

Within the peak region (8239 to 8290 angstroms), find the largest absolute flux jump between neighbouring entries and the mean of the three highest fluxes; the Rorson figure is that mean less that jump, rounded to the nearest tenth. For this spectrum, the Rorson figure 51.2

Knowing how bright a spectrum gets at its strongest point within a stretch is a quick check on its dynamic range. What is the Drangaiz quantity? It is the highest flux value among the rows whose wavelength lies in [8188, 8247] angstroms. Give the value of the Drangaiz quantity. 52.25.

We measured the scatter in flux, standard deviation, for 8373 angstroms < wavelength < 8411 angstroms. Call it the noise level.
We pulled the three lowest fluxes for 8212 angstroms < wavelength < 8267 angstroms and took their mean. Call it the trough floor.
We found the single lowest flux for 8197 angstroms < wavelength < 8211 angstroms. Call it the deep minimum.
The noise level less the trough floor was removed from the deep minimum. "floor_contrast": 97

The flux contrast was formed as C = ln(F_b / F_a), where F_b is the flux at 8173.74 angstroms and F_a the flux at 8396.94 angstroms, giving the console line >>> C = -0.04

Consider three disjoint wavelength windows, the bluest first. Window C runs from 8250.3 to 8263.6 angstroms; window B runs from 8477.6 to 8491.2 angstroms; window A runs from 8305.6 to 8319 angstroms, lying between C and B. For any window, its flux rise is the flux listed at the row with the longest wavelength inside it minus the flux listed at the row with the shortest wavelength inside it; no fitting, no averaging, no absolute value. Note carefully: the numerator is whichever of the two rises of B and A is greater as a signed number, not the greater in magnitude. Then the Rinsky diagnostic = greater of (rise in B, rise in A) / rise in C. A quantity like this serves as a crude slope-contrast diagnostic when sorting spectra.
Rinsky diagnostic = -3.5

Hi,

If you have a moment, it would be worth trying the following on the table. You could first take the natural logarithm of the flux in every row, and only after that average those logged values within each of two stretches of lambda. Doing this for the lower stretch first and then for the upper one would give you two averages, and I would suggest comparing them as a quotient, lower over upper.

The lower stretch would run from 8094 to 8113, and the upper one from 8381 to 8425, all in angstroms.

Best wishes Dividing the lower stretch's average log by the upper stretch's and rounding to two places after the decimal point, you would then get 1.01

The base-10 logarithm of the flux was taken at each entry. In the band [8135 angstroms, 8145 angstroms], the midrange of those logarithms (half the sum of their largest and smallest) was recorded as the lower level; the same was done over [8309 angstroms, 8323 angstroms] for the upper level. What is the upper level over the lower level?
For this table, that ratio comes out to 0.98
